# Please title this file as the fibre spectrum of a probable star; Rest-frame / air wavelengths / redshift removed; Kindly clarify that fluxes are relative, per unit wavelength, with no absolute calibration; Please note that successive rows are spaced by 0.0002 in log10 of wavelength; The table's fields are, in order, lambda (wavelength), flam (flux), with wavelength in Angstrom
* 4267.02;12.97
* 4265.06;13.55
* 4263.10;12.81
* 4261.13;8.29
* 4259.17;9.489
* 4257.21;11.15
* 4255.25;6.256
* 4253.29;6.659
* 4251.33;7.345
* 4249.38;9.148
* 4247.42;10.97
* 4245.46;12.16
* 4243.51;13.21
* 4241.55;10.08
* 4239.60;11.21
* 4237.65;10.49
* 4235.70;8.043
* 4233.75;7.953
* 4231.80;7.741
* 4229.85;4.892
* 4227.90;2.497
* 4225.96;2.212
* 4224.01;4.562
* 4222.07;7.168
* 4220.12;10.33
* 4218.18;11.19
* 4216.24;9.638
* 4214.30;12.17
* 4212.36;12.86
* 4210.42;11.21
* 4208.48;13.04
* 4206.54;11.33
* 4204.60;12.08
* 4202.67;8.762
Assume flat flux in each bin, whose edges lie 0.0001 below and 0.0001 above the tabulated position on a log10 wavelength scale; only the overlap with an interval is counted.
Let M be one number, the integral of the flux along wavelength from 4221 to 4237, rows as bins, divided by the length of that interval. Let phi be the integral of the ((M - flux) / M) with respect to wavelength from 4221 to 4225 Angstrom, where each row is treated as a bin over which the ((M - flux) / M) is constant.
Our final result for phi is 0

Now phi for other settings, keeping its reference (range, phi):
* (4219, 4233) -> 0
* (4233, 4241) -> -5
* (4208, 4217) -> -9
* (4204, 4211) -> -8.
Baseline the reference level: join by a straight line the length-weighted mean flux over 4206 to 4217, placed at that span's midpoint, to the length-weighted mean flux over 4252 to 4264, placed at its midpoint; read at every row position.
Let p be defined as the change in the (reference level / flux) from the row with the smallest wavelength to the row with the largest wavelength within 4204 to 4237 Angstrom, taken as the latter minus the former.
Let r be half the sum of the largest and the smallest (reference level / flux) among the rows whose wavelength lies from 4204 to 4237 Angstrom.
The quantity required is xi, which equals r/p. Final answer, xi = 10.5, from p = 0.3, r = 2.92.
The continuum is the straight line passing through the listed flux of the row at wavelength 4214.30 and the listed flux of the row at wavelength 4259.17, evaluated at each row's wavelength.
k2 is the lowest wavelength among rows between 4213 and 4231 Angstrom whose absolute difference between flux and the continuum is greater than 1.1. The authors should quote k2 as 4216.24 Angstrom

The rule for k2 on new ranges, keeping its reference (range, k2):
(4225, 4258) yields 4225.96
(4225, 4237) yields 4225.96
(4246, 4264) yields 4251.33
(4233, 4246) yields 4233.75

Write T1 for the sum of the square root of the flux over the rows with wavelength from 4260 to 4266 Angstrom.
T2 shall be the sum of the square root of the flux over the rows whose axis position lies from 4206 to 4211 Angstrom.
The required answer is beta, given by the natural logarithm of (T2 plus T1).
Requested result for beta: 3.02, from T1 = 10.14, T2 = 10.3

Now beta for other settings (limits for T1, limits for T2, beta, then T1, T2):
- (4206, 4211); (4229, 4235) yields 2.90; 10.33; 7.8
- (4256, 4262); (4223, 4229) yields 2.67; 9.30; 5.2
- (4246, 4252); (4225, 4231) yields 2.66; 9.05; 5.3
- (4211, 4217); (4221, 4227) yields 2.80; 10.18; 6.3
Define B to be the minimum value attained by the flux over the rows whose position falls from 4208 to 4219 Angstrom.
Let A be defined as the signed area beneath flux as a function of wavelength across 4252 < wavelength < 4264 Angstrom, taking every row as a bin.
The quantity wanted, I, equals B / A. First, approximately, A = 108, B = 9.638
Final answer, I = 0.09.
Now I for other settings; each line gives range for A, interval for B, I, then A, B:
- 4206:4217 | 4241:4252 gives 0.06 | 129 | 7.345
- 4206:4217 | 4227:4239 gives 0.02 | 129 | 2.497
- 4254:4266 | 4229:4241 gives 0.04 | 122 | 4.892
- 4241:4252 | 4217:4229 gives 0.02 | 116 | 2.212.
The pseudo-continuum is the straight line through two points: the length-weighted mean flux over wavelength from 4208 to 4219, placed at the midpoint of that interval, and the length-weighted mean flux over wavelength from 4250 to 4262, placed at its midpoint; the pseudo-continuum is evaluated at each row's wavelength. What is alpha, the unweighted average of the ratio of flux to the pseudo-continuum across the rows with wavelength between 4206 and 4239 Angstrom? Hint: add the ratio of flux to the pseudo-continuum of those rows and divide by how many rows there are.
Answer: 0.78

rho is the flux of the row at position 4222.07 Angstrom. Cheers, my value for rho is 7.168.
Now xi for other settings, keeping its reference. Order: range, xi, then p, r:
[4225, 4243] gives -0.7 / -3.9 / 2.92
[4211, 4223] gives 1.9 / 0.6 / 1.23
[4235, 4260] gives -3.3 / -0.3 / 1.11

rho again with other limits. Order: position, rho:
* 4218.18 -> 11.19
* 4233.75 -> 7.953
